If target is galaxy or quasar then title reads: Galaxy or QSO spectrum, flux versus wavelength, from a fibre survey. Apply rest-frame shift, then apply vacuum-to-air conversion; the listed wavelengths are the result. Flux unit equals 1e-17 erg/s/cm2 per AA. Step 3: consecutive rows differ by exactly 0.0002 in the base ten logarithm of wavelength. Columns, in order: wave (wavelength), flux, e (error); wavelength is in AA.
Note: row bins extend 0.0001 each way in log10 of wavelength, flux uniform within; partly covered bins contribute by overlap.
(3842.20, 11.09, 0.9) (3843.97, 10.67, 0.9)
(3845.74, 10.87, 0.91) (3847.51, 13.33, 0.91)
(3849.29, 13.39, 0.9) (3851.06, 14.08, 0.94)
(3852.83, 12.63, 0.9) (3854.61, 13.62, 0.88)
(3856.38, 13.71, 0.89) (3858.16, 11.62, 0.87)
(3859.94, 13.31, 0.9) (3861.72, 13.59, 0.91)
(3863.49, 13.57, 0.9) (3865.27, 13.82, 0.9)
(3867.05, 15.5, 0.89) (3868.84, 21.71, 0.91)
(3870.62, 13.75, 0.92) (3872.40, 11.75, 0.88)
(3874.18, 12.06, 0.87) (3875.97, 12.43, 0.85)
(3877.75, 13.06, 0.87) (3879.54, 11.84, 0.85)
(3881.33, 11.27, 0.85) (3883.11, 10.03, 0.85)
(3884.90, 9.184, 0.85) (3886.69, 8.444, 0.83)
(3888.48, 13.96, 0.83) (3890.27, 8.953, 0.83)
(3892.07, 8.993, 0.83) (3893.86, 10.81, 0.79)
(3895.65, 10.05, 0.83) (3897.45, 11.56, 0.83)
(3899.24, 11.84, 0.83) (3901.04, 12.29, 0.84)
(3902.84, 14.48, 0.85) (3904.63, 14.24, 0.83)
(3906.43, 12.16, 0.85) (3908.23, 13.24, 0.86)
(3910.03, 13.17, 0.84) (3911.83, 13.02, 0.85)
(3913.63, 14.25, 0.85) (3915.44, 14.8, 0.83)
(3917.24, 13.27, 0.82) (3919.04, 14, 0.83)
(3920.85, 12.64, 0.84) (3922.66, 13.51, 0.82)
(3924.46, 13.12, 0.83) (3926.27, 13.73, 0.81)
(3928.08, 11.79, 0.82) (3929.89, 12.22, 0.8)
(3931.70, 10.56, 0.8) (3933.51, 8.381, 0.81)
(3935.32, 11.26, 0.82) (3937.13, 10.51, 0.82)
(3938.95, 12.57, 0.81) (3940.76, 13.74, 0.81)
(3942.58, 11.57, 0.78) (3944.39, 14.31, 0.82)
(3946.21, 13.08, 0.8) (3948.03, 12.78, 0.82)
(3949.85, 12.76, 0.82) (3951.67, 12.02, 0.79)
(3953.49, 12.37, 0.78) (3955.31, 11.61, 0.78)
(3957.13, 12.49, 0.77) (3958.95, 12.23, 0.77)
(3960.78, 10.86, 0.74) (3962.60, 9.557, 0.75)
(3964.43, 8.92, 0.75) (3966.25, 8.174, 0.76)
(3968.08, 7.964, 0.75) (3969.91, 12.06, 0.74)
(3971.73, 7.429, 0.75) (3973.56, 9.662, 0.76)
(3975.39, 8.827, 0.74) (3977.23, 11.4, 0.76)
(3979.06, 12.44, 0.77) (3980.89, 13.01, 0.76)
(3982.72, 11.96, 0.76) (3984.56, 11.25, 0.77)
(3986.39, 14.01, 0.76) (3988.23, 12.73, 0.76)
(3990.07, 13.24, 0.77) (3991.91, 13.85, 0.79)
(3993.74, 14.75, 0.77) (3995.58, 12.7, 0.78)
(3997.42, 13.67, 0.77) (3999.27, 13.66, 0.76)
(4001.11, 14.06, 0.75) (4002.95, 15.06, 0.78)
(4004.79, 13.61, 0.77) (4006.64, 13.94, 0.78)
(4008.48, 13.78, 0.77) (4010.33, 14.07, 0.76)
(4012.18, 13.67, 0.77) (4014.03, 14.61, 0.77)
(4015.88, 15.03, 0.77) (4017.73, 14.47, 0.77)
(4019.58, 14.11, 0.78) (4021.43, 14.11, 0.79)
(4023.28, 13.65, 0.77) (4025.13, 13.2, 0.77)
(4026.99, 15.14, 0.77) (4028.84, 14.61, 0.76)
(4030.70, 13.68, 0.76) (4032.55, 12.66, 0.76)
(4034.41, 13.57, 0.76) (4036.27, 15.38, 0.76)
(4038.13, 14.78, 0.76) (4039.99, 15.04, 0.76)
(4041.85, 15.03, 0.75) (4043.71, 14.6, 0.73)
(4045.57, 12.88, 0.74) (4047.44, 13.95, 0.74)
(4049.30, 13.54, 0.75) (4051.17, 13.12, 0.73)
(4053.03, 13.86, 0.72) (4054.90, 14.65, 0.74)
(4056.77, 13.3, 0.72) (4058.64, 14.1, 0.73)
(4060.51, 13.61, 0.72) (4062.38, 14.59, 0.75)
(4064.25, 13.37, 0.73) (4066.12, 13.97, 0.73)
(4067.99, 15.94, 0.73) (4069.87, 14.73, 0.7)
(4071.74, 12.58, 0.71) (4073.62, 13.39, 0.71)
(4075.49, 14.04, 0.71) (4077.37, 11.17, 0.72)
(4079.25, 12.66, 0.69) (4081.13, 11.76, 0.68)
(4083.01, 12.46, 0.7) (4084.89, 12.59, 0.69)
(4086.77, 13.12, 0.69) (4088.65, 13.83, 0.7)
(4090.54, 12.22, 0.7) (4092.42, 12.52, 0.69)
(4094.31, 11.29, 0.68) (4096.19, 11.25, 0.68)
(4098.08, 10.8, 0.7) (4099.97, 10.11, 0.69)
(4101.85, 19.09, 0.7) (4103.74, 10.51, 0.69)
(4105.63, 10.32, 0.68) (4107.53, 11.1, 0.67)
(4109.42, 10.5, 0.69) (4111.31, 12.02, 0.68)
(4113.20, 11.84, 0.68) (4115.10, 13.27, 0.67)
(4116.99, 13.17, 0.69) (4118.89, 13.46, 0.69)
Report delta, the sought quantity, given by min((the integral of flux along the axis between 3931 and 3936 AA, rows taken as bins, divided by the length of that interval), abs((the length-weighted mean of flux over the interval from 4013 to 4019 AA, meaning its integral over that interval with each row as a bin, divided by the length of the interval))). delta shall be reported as 10.0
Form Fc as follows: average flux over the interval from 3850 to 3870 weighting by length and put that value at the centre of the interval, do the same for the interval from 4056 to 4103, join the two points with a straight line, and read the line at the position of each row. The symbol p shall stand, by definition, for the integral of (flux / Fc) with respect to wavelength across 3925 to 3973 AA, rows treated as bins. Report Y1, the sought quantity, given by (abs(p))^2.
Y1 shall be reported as 1553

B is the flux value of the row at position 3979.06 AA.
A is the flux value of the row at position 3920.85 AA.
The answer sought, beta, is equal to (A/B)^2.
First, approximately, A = 12.64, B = 12.44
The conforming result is 1.0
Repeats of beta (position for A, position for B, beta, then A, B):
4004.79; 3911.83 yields 1.1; 13.61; 13.02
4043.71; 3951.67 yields 1.5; 14.6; 12.02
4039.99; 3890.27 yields 2.8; 15.04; 8.953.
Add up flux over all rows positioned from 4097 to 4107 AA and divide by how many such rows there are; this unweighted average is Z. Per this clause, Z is 12.2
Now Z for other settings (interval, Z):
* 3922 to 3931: 12.9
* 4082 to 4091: 12.8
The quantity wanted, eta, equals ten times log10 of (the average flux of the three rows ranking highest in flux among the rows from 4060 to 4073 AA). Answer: 11.8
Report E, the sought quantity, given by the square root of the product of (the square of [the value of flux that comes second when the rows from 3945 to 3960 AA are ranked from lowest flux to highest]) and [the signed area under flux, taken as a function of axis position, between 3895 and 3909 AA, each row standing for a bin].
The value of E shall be 159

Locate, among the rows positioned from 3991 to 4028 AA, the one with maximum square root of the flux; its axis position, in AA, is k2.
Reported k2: 4026.99 AA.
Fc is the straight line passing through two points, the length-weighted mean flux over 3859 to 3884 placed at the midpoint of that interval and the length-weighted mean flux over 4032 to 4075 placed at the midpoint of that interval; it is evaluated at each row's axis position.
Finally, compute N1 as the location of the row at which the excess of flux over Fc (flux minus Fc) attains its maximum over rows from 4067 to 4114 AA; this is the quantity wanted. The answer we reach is 4101.85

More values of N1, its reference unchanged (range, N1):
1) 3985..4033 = 4002.95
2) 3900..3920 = 3915.44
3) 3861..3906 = 3868.84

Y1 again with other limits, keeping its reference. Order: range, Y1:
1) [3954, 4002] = 1677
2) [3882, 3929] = 1674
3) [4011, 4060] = 2675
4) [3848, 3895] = 1725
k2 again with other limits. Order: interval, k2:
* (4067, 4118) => 4101.85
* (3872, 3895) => 3888.48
